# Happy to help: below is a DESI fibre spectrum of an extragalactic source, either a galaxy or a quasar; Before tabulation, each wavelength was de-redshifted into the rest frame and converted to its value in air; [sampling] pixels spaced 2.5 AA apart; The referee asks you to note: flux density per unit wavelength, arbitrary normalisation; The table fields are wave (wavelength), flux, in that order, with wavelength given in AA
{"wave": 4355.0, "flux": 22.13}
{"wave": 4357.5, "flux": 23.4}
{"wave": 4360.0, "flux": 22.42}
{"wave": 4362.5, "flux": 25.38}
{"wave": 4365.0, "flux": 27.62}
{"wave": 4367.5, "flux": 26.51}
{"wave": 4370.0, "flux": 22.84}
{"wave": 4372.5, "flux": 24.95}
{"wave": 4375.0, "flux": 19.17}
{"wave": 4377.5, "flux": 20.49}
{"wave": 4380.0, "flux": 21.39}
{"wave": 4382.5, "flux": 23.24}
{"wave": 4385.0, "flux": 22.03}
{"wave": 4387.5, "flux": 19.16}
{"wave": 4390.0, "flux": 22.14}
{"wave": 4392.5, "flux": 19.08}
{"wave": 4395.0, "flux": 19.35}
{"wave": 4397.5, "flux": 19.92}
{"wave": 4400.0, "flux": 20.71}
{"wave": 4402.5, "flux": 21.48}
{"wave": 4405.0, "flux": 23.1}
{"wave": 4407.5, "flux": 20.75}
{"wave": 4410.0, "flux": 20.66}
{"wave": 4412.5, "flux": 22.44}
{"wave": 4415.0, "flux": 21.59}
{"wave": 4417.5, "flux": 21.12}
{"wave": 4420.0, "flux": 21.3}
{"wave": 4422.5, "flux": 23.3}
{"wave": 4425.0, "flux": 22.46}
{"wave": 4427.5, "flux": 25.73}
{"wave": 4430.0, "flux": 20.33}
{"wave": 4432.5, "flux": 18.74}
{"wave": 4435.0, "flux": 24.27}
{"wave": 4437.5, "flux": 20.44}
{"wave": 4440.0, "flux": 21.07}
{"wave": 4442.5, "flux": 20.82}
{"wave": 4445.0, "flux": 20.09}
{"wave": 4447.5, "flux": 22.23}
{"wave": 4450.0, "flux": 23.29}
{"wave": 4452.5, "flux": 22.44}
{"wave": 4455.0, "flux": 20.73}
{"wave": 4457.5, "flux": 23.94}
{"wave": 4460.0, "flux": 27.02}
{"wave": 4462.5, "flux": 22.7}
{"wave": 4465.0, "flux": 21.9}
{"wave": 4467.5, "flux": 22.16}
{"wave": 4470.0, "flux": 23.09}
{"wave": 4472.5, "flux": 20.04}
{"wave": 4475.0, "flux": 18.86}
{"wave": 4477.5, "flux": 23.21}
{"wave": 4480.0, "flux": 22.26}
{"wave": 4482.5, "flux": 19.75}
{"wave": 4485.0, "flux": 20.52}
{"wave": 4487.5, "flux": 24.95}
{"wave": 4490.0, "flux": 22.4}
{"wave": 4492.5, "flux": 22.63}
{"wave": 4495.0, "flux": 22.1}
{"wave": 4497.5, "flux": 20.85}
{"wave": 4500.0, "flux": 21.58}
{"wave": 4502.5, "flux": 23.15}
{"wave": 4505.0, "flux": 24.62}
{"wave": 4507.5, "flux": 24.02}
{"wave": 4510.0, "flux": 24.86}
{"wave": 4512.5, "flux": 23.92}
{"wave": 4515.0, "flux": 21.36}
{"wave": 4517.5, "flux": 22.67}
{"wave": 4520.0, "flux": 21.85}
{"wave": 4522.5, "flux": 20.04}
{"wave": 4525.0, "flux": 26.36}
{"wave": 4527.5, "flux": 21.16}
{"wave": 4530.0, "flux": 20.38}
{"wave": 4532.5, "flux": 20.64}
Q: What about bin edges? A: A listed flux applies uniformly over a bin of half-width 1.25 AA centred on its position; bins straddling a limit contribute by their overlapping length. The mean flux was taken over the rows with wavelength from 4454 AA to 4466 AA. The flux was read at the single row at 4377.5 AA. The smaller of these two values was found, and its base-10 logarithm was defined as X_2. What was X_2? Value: 1.31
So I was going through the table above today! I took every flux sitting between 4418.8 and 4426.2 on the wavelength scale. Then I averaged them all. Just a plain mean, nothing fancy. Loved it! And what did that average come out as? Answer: 22.4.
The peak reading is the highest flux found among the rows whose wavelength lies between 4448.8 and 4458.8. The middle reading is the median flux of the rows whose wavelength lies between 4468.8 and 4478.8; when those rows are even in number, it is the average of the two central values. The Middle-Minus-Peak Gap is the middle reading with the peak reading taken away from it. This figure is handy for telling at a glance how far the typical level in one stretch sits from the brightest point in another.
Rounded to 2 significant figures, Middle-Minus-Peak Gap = -2.4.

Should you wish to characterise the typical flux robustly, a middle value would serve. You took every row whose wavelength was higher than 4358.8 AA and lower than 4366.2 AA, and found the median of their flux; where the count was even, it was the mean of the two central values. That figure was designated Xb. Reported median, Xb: 25.4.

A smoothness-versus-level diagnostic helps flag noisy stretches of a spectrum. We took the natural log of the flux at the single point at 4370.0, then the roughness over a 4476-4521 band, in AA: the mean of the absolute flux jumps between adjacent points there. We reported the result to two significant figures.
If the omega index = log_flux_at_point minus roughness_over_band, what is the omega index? 1.7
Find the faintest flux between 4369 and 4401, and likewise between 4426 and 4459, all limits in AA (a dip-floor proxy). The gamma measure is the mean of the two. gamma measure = 18.91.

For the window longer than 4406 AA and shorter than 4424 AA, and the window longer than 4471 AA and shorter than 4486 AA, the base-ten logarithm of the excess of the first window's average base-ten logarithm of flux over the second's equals -1.8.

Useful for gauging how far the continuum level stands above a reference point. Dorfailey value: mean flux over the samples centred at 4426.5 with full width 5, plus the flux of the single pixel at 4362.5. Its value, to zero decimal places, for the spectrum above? 49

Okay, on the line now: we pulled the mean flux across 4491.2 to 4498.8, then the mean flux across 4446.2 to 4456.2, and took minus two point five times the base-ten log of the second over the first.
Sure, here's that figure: -0.015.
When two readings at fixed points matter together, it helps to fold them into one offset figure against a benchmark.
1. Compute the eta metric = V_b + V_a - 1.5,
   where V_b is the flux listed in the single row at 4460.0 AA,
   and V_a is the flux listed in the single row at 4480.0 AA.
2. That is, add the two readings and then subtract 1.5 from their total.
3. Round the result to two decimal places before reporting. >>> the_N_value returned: 47.78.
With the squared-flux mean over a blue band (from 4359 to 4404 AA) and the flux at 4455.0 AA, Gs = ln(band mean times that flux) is 9.24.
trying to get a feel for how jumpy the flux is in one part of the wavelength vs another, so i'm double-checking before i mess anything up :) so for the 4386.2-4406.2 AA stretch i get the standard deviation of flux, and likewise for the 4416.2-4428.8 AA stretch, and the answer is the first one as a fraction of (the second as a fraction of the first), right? 1.2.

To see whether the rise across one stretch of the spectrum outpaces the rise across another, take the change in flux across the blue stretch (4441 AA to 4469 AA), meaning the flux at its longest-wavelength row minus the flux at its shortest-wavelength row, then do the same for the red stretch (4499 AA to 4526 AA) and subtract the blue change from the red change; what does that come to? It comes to 3.4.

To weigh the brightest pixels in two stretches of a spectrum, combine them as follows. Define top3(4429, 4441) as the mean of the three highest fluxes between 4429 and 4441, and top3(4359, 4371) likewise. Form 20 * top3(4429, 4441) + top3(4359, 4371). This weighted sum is 465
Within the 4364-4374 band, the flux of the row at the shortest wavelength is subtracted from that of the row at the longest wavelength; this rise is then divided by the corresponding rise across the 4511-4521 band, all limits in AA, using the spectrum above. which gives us 1.3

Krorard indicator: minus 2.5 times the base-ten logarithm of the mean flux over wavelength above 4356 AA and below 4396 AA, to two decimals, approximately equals -3.38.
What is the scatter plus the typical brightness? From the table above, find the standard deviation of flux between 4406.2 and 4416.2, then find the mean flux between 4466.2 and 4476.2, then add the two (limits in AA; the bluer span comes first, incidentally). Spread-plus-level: 22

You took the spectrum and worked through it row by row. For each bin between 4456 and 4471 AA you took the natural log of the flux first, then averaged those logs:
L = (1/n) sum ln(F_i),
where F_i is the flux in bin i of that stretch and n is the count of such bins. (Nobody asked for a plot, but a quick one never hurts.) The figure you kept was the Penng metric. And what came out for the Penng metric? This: 3.15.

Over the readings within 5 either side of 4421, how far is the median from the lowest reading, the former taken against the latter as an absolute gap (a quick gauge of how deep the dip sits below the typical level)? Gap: 0.76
